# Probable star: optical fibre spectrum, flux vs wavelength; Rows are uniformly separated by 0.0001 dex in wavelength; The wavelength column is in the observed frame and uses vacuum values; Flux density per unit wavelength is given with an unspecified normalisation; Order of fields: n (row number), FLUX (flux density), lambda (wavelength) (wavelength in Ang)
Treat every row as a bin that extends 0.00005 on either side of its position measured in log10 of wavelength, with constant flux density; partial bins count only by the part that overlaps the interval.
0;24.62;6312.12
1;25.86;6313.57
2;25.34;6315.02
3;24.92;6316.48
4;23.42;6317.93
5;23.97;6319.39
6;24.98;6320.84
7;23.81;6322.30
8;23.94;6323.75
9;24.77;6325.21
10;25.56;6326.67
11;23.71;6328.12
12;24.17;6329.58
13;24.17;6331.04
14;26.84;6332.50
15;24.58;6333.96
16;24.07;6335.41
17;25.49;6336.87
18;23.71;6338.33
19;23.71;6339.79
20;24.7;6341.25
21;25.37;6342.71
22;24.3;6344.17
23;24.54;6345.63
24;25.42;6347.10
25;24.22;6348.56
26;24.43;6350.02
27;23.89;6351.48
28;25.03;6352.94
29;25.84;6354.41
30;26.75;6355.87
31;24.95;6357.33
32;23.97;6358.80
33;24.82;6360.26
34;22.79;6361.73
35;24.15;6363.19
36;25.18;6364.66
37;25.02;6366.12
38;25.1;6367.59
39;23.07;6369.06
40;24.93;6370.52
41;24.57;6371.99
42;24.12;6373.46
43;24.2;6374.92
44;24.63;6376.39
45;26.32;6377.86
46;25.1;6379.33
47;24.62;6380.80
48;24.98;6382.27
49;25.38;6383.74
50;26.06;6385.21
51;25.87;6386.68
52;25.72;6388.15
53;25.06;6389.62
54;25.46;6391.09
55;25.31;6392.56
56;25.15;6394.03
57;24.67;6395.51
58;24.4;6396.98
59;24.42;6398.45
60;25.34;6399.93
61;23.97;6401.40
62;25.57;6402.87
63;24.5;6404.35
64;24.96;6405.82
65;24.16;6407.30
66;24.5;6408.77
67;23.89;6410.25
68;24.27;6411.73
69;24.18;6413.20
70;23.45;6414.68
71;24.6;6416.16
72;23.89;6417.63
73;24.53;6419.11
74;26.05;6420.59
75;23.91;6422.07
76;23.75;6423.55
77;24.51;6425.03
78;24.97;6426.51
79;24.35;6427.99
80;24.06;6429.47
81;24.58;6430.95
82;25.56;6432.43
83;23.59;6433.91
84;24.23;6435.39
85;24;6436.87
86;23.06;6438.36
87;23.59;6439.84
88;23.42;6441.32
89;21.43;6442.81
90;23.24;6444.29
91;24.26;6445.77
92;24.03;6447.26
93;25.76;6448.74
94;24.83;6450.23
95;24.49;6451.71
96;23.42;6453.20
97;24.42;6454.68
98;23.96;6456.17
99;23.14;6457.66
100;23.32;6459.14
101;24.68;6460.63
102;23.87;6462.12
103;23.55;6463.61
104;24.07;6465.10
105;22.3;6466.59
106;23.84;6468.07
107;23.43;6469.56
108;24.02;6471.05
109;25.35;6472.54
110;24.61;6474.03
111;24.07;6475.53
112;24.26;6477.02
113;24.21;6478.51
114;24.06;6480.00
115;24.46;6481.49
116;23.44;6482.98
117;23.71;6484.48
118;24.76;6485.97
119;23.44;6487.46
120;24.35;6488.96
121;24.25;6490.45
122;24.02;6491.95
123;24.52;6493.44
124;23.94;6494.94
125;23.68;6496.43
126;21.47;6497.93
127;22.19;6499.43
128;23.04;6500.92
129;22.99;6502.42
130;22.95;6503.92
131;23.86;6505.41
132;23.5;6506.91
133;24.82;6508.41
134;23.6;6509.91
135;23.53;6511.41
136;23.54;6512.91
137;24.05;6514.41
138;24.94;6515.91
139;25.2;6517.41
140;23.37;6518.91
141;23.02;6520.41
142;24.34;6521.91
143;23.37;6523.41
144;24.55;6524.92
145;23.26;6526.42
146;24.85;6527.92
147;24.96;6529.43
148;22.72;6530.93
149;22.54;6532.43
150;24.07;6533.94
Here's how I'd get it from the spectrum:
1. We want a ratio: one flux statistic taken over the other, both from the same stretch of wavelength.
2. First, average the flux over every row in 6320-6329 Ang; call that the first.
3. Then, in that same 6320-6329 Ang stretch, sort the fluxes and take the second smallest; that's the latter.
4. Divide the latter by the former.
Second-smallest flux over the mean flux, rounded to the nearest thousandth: 0.973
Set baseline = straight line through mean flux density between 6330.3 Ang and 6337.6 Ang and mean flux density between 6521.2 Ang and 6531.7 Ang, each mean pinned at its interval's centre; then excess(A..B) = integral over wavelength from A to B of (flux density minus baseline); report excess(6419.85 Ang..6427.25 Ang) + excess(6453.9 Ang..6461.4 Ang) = -3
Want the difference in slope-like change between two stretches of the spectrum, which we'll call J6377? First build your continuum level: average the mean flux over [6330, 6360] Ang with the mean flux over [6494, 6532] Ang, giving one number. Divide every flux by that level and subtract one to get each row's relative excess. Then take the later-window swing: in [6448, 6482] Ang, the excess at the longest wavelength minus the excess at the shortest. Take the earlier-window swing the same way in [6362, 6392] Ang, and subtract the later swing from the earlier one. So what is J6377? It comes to 0.11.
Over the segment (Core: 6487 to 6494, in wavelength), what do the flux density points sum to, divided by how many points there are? 24.1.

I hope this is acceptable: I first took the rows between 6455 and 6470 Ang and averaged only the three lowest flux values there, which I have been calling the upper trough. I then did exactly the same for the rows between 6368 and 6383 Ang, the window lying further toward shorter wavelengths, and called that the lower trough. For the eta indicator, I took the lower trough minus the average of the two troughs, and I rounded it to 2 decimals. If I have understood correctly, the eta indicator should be 0.44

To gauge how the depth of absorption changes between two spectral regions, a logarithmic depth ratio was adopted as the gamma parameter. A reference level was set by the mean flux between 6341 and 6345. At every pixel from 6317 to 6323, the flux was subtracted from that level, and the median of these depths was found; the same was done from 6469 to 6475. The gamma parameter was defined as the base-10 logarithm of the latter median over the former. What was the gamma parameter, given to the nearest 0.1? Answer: -0.3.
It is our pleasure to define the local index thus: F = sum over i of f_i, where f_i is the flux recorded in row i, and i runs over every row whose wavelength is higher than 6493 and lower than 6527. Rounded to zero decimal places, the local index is 544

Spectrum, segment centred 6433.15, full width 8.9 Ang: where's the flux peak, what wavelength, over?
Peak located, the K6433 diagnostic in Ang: 6432.43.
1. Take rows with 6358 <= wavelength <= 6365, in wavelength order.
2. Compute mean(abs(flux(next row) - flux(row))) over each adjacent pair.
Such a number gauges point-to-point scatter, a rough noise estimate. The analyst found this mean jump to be 1.32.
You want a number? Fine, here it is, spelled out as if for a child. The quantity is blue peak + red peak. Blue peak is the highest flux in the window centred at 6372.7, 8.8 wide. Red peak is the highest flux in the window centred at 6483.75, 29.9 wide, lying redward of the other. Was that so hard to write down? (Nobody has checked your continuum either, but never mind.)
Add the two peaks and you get 50.3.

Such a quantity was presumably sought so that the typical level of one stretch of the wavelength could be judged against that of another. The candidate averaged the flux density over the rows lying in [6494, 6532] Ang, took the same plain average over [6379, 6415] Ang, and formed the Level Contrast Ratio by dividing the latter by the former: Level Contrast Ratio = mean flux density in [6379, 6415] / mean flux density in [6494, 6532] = 1.05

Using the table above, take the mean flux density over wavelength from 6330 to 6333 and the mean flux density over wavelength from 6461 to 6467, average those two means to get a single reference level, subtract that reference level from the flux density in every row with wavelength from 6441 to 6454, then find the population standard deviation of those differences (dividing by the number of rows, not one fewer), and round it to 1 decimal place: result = 1.1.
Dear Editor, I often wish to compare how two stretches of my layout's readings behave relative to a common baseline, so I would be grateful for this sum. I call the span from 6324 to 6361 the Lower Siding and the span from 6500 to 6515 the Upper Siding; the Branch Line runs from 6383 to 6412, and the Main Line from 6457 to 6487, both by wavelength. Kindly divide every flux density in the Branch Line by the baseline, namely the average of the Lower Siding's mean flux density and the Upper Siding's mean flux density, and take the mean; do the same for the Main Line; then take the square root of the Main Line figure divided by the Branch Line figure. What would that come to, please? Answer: 0.98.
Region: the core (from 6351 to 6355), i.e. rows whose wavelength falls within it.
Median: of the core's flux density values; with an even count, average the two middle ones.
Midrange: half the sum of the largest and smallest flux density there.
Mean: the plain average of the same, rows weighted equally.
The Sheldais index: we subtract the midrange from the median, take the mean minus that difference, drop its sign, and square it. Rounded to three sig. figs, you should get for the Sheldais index 613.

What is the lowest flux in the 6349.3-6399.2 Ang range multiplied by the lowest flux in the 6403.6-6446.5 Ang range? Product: 488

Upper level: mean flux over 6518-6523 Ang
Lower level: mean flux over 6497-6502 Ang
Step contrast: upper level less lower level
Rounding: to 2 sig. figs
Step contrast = 1.3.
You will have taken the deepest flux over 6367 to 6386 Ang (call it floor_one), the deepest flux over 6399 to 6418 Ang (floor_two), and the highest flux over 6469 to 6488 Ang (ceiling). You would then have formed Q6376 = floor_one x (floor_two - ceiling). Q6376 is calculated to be -44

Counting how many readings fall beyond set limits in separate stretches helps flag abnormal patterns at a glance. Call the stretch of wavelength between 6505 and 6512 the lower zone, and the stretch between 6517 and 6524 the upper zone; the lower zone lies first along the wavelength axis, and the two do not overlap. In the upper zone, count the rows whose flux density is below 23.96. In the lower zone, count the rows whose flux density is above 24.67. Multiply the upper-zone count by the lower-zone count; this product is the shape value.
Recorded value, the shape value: 3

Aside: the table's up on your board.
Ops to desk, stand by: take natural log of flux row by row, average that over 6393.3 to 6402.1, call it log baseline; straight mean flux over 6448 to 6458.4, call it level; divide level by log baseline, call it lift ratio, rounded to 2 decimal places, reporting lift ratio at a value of 7.58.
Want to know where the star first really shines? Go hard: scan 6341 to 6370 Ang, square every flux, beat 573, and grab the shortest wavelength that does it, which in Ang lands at 6341.25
